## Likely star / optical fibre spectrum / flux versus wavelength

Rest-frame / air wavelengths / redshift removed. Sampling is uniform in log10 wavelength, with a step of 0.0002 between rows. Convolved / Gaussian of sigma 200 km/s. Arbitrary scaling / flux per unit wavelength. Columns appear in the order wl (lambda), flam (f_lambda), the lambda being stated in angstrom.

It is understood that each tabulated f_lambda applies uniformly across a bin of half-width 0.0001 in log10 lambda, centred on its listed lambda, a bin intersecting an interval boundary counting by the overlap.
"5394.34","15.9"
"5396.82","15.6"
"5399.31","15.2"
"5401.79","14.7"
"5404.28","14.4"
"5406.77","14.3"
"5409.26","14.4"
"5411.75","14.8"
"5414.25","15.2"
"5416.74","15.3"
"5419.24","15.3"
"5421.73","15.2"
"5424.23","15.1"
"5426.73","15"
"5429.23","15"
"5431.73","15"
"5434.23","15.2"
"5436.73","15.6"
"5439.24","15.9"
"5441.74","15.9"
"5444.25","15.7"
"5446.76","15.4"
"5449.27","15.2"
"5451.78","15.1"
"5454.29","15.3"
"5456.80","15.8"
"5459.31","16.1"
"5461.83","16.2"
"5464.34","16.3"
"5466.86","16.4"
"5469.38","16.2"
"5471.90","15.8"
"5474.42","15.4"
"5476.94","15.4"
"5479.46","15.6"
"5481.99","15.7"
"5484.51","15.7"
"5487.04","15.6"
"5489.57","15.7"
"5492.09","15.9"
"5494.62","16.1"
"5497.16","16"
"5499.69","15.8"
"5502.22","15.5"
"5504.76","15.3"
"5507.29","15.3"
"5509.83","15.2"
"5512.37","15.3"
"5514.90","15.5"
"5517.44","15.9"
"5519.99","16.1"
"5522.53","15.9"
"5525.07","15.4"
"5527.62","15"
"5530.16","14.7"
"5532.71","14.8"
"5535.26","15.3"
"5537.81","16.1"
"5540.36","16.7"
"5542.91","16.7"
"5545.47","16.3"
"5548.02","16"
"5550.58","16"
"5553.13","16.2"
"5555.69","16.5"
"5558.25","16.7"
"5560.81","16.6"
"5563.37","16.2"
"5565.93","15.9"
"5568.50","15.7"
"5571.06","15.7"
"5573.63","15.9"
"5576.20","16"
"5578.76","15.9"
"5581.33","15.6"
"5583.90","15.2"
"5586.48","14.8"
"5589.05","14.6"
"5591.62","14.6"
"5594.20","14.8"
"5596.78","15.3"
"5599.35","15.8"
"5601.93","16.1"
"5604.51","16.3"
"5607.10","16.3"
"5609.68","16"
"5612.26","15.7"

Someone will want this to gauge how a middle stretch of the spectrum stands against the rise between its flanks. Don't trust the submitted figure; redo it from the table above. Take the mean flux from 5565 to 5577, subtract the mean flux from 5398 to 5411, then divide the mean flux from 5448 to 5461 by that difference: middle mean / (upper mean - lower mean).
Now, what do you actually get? 13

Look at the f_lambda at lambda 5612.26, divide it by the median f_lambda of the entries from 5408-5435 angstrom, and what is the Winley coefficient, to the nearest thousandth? 1.040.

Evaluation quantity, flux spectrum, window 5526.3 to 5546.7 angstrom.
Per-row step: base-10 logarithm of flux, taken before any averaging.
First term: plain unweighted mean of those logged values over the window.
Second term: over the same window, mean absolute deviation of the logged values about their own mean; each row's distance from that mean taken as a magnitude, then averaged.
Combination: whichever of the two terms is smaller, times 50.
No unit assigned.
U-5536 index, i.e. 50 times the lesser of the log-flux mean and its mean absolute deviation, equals 1.0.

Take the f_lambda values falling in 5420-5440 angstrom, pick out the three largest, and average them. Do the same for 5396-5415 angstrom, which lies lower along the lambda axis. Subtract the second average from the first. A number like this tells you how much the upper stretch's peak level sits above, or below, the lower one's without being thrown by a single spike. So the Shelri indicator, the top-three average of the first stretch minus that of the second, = 0.2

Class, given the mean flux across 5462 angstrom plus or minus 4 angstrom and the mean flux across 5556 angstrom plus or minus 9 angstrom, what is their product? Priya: 264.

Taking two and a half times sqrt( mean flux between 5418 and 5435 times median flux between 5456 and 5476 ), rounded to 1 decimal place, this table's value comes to 39.1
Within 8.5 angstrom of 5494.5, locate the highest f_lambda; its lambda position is 5494.62 angstrom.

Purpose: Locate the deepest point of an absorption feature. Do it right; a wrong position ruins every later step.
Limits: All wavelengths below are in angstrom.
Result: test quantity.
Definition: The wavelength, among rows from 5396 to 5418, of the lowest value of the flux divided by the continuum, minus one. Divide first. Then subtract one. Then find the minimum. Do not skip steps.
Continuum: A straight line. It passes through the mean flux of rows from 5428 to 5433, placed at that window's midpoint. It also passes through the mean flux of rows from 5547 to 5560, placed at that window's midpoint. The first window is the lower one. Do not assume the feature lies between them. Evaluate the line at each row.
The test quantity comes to 5406.77 angstrom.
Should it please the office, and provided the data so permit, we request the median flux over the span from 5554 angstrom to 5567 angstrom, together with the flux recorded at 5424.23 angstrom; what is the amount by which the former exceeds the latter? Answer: 1.4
